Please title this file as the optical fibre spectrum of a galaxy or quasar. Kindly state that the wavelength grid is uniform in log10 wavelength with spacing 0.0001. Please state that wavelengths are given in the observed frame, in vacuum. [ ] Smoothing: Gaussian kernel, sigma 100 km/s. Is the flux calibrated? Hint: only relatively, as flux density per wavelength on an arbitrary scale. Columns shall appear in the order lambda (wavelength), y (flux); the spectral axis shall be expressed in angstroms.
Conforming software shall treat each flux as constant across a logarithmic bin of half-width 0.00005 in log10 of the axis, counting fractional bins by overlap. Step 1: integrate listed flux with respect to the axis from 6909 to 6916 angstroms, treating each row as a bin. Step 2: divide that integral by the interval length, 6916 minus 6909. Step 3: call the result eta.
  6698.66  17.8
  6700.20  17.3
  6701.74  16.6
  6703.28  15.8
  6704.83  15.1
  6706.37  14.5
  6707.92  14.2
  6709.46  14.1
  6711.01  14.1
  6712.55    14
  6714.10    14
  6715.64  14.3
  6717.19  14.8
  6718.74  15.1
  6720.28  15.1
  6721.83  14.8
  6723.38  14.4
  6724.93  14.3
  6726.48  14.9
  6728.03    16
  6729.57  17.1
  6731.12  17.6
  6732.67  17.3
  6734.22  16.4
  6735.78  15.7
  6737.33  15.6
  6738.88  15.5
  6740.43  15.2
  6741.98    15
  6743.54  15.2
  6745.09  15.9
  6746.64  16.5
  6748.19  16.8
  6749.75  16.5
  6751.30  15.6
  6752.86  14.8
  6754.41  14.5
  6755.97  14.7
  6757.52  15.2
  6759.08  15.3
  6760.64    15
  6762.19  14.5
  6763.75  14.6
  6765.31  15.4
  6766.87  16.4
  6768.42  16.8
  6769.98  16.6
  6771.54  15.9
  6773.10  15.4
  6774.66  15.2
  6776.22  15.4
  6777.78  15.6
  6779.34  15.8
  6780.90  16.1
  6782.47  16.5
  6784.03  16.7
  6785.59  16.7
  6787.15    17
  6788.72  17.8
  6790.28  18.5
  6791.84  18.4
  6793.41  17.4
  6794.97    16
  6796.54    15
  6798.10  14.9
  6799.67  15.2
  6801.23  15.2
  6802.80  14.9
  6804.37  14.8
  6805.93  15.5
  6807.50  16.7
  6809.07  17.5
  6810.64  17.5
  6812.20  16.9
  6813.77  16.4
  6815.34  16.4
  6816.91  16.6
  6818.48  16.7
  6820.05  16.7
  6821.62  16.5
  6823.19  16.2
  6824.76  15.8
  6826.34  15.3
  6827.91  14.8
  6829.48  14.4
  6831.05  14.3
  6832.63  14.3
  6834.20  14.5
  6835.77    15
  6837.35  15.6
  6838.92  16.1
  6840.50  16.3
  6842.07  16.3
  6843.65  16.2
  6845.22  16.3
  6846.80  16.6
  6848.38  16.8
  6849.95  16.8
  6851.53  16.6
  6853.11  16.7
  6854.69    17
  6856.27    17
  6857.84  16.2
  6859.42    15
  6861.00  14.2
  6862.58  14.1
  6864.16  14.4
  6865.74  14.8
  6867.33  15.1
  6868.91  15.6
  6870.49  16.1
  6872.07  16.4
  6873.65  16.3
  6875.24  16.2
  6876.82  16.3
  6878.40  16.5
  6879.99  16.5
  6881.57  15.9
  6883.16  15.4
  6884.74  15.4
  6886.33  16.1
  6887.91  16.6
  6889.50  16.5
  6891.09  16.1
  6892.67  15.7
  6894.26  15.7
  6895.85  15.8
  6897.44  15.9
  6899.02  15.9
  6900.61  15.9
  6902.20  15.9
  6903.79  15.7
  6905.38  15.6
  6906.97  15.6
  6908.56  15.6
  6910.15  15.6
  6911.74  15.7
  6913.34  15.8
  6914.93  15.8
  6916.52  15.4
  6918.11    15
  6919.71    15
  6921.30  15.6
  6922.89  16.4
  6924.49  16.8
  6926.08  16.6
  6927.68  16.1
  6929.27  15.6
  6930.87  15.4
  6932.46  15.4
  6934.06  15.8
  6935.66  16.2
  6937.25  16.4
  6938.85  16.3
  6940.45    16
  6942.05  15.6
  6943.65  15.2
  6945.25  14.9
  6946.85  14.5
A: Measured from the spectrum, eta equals 15.7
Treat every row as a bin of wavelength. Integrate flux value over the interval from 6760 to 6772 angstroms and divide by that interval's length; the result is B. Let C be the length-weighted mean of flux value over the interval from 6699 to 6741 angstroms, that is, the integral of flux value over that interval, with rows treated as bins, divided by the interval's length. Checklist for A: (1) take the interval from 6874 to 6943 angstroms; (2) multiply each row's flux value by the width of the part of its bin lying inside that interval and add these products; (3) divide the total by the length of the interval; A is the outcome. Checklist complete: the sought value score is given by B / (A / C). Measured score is 15.1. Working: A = 15.9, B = 15.7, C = 15.4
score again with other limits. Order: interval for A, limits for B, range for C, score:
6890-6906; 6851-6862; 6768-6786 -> 16.2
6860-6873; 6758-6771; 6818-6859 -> 16.4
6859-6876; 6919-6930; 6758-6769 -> 16.1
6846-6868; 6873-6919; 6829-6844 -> 15.4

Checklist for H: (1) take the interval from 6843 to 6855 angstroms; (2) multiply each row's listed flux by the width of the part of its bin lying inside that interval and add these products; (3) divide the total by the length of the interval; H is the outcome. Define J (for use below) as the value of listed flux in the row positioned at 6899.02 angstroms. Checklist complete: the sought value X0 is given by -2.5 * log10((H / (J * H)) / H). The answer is 6.05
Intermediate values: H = 16.6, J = 15.9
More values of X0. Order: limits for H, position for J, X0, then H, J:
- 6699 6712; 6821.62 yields 6.00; 15.3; 16.5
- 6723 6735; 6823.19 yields 6.04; 16.1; 16.2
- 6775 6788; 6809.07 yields 6.13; 16.2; 17.5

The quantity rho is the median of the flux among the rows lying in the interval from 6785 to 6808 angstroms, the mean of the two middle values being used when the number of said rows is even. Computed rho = 16.0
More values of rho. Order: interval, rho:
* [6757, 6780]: 15.4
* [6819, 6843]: 15.6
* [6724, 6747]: 15.7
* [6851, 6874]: 16.1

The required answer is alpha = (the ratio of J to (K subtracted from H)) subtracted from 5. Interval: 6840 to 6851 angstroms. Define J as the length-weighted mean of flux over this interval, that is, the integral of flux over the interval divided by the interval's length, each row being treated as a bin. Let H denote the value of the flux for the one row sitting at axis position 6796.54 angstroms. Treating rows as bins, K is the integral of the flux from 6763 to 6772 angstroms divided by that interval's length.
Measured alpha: 22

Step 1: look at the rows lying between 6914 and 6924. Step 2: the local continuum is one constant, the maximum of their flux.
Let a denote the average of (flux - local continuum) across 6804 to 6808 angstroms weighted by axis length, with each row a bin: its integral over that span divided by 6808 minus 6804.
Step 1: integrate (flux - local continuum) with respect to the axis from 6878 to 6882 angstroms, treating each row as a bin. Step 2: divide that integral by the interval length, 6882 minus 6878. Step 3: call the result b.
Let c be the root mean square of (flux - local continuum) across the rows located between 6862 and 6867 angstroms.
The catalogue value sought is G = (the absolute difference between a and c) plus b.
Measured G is 2.6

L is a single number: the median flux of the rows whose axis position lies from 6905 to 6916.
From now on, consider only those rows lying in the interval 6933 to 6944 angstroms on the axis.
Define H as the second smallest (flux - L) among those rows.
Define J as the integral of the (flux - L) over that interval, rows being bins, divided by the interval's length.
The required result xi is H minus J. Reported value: -0.3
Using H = 0.0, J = 0.3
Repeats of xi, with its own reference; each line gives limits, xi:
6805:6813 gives -0.1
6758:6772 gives -1.0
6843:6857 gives -0.4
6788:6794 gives -0.2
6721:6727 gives -0.2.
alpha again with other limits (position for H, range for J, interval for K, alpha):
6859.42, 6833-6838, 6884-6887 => 26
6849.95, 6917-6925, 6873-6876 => -22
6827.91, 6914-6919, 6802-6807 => 49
